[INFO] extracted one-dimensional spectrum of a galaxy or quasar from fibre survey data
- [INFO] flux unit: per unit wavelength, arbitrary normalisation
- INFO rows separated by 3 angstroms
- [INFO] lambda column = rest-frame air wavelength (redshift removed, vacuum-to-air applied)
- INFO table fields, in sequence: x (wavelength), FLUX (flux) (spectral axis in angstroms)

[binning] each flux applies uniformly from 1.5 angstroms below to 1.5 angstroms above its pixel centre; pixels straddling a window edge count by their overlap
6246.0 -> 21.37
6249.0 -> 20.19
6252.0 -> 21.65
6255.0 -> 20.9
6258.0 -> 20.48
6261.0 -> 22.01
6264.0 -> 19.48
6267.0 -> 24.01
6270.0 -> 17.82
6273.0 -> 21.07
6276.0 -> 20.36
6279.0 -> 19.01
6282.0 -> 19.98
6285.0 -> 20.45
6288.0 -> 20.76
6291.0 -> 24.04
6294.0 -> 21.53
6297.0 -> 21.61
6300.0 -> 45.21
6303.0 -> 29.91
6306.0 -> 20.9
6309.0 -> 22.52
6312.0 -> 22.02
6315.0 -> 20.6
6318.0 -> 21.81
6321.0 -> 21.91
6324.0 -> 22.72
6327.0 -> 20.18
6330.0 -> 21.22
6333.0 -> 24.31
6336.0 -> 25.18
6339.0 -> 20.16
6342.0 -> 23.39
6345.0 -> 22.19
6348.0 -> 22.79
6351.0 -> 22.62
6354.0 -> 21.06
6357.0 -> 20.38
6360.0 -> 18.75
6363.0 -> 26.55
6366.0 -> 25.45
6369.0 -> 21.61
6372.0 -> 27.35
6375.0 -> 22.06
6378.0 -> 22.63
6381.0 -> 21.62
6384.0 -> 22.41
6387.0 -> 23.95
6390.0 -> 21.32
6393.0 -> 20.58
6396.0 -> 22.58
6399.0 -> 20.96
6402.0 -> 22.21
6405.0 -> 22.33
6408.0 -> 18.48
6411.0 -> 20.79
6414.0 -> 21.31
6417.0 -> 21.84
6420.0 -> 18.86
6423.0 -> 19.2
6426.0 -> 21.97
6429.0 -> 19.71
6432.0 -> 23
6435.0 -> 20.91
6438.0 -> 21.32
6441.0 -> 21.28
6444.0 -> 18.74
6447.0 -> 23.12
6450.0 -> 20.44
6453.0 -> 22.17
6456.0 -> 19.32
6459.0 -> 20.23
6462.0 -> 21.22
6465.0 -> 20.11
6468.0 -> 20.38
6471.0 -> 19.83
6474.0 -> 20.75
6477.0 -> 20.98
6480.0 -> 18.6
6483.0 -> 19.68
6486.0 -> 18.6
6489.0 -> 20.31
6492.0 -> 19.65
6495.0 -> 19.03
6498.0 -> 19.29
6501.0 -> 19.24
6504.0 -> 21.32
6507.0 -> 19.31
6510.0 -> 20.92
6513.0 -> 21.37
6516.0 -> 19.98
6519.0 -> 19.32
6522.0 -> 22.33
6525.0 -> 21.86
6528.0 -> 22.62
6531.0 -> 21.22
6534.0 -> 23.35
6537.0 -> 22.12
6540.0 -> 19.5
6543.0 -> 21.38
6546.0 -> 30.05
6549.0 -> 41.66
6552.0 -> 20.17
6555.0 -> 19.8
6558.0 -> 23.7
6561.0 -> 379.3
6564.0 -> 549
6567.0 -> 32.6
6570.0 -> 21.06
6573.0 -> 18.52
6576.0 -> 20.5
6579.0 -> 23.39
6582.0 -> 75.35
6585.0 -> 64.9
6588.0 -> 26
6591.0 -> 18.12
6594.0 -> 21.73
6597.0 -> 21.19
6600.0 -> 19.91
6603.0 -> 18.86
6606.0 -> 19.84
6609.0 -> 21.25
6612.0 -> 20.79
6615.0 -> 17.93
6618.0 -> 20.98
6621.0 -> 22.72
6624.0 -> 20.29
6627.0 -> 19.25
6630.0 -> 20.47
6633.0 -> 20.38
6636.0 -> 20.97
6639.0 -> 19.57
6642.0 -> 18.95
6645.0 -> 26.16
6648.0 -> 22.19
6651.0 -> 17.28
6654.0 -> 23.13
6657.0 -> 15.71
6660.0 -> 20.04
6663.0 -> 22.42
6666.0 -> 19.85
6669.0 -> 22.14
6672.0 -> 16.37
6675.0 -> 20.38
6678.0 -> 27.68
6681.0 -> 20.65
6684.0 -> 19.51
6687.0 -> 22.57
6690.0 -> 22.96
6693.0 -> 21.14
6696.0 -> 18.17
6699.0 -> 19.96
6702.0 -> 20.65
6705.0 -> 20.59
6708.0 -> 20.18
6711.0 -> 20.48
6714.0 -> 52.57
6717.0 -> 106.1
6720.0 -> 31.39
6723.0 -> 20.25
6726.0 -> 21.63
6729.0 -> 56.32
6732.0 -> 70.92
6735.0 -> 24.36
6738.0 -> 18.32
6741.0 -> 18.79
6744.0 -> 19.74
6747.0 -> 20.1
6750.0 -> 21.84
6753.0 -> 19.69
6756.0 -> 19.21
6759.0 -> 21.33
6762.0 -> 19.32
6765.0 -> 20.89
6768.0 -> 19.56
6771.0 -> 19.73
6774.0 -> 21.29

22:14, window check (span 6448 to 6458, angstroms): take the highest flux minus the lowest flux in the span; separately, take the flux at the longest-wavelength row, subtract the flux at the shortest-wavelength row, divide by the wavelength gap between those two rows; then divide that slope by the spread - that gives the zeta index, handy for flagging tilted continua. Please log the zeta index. -0.07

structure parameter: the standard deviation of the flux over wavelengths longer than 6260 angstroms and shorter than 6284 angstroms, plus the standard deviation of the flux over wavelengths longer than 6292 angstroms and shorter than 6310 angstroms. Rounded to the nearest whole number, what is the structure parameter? 11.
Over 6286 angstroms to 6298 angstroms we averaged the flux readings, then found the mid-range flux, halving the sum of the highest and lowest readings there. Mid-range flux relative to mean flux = 1.02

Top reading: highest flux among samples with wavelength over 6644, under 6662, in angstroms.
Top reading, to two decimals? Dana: 26.16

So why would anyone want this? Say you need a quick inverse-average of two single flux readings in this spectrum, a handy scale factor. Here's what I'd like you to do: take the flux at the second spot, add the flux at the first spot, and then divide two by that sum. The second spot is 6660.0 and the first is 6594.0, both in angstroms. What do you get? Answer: 0.0479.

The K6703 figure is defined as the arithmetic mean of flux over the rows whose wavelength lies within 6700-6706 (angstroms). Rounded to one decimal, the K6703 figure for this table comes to 20.6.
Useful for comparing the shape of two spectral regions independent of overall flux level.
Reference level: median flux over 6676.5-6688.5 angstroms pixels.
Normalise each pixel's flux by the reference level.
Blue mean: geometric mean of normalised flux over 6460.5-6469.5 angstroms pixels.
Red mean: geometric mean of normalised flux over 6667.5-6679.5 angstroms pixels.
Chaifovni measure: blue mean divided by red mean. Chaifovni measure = 0.97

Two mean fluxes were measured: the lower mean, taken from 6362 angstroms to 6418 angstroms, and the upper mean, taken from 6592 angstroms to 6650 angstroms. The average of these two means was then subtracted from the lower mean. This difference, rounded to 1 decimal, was 0.9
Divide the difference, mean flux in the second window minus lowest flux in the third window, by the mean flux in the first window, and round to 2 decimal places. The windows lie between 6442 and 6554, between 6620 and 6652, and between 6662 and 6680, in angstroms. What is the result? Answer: 0.21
